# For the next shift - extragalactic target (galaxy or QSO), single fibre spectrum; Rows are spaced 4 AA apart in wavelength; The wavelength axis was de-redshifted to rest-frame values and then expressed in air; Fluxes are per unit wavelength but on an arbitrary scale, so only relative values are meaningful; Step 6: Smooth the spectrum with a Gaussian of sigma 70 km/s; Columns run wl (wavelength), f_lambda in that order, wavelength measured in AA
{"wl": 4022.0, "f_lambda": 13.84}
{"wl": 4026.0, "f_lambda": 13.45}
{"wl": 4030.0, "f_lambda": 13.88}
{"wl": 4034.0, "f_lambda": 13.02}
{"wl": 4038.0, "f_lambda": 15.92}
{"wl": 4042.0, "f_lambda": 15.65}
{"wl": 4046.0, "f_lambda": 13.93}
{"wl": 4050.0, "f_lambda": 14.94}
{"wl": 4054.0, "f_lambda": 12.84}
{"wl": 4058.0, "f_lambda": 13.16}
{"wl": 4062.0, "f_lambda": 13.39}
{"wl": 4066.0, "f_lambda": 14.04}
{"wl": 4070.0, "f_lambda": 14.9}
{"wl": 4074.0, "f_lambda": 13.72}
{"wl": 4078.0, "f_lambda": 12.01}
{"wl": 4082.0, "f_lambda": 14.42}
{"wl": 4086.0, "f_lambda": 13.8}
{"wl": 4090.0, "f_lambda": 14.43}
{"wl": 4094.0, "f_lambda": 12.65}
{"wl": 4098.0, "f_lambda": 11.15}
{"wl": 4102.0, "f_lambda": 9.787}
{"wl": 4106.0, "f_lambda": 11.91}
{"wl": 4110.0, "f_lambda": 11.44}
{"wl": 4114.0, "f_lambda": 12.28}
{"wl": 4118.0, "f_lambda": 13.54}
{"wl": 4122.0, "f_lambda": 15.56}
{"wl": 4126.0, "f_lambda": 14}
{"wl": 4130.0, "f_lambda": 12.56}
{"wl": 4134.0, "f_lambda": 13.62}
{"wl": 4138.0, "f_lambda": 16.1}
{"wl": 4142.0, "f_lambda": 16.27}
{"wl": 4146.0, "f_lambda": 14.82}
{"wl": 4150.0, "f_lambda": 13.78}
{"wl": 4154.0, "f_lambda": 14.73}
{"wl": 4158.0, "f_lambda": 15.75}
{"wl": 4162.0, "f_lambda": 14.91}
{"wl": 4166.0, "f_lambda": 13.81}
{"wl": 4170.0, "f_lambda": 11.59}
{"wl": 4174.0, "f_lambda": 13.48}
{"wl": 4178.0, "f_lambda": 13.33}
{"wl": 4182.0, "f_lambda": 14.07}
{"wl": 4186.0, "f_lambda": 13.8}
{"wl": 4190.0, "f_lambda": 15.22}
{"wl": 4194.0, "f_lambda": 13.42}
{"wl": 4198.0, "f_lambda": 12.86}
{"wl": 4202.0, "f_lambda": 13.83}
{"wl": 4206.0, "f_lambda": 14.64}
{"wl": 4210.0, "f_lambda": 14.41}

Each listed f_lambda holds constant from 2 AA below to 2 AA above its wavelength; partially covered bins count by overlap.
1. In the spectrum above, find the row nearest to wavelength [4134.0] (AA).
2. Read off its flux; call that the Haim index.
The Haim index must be 13.62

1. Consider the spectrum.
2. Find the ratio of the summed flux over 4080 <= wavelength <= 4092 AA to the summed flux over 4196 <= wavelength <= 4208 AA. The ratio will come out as 1.03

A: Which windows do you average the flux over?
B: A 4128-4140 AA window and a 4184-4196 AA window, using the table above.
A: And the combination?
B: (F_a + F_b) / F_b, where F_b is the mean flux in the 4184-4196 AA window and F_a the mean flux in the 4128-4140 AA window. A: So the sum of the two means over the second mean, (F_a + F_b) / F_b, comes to 2.00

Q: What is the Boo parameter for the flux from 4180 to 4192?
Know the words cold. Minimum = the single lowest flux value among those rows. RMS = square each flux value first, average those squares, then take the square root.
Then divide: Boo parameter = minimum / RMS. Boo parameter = 0.96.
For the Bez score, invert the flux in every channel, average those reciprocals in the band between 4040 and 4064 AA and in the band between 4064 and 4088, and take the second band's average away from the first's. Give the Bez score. -0.001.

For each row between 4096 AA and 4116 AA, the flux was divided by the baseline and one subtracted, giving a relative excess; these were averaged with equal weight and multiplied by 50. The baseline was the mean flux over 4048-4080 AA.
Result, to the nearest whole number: -8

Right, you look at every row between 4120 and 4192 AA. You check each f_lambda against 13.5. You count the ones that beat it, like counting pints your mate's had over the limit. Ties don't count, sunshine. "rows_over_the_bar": 14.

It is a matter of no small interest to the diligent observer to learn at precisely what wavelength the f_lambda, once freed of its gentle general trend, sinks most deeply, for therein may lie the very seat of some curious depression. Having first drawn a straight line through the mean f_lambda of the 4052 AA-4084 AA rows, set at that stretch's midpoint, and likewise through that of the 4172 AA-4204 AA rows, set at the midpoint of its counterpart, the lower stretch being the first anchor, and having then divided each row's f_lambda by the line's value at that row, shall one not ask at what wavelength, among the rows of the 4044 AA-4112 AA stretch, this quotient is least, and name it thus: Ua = 4102.0 AA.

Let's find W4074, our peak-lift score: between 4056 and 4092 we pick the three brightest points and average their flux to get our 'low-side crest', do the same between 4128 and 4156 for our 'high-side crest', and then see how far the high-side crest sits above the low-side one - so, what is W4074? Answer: 1.1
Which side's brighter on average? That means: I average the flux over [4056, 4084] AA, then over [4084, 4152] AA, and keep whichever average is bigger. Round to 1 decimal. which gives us 13.7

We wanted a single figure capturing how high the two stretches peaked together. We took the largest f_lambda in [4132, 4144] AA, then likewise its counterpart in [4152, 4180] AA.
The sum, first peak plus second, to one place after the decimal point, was 32.0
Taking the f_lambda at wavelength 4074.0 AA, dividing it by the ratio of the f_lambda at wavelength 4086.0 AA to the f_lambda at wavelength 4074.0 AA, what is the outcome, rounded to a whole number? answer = 14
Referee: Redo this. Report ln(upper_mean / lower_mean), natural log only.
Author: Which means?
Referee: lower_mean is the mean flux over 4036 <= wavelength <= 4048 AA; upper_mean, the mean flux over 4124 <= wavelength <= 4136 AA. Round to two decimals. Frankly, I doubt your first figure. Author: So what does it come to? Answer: -0.12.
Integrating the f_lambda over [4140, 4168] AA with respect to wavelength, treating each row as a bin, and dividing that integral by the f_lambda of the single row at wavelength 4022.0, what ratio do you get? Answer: 30.1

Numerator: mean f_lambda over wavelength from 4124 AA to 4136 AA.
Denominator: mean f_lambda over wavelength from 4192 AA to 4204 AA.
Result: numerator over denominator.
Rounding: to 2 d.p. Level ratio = 1.00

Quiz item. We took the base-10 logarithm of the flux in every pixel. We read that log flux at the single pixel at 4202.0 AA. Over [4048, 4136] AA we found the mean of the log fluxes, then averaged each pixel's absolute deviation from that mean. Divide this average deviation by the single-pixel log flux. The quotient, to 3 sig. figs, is 0.0326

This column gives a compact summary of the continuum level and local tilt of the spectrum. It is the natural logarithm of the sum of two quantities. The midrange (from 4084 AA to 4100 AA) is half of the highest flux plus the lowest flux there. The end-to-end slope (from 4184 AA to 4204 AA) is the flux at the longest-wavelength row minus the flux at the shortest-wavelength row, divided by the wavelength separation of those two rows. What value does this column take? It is 2.55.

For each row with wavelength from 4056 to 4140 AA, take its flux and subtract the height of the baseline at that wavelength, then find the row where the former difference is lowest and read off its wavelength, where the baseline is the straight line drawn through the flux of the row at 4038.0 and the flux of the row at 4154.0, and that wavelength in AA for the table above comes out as 4102.0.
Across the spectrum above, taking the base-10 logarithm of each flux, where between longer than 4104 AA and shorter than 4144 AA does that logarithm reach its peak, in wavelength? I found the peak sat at 4142.0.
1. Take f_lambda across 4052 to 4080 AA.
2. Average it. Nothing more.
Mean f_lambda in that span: 13.4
